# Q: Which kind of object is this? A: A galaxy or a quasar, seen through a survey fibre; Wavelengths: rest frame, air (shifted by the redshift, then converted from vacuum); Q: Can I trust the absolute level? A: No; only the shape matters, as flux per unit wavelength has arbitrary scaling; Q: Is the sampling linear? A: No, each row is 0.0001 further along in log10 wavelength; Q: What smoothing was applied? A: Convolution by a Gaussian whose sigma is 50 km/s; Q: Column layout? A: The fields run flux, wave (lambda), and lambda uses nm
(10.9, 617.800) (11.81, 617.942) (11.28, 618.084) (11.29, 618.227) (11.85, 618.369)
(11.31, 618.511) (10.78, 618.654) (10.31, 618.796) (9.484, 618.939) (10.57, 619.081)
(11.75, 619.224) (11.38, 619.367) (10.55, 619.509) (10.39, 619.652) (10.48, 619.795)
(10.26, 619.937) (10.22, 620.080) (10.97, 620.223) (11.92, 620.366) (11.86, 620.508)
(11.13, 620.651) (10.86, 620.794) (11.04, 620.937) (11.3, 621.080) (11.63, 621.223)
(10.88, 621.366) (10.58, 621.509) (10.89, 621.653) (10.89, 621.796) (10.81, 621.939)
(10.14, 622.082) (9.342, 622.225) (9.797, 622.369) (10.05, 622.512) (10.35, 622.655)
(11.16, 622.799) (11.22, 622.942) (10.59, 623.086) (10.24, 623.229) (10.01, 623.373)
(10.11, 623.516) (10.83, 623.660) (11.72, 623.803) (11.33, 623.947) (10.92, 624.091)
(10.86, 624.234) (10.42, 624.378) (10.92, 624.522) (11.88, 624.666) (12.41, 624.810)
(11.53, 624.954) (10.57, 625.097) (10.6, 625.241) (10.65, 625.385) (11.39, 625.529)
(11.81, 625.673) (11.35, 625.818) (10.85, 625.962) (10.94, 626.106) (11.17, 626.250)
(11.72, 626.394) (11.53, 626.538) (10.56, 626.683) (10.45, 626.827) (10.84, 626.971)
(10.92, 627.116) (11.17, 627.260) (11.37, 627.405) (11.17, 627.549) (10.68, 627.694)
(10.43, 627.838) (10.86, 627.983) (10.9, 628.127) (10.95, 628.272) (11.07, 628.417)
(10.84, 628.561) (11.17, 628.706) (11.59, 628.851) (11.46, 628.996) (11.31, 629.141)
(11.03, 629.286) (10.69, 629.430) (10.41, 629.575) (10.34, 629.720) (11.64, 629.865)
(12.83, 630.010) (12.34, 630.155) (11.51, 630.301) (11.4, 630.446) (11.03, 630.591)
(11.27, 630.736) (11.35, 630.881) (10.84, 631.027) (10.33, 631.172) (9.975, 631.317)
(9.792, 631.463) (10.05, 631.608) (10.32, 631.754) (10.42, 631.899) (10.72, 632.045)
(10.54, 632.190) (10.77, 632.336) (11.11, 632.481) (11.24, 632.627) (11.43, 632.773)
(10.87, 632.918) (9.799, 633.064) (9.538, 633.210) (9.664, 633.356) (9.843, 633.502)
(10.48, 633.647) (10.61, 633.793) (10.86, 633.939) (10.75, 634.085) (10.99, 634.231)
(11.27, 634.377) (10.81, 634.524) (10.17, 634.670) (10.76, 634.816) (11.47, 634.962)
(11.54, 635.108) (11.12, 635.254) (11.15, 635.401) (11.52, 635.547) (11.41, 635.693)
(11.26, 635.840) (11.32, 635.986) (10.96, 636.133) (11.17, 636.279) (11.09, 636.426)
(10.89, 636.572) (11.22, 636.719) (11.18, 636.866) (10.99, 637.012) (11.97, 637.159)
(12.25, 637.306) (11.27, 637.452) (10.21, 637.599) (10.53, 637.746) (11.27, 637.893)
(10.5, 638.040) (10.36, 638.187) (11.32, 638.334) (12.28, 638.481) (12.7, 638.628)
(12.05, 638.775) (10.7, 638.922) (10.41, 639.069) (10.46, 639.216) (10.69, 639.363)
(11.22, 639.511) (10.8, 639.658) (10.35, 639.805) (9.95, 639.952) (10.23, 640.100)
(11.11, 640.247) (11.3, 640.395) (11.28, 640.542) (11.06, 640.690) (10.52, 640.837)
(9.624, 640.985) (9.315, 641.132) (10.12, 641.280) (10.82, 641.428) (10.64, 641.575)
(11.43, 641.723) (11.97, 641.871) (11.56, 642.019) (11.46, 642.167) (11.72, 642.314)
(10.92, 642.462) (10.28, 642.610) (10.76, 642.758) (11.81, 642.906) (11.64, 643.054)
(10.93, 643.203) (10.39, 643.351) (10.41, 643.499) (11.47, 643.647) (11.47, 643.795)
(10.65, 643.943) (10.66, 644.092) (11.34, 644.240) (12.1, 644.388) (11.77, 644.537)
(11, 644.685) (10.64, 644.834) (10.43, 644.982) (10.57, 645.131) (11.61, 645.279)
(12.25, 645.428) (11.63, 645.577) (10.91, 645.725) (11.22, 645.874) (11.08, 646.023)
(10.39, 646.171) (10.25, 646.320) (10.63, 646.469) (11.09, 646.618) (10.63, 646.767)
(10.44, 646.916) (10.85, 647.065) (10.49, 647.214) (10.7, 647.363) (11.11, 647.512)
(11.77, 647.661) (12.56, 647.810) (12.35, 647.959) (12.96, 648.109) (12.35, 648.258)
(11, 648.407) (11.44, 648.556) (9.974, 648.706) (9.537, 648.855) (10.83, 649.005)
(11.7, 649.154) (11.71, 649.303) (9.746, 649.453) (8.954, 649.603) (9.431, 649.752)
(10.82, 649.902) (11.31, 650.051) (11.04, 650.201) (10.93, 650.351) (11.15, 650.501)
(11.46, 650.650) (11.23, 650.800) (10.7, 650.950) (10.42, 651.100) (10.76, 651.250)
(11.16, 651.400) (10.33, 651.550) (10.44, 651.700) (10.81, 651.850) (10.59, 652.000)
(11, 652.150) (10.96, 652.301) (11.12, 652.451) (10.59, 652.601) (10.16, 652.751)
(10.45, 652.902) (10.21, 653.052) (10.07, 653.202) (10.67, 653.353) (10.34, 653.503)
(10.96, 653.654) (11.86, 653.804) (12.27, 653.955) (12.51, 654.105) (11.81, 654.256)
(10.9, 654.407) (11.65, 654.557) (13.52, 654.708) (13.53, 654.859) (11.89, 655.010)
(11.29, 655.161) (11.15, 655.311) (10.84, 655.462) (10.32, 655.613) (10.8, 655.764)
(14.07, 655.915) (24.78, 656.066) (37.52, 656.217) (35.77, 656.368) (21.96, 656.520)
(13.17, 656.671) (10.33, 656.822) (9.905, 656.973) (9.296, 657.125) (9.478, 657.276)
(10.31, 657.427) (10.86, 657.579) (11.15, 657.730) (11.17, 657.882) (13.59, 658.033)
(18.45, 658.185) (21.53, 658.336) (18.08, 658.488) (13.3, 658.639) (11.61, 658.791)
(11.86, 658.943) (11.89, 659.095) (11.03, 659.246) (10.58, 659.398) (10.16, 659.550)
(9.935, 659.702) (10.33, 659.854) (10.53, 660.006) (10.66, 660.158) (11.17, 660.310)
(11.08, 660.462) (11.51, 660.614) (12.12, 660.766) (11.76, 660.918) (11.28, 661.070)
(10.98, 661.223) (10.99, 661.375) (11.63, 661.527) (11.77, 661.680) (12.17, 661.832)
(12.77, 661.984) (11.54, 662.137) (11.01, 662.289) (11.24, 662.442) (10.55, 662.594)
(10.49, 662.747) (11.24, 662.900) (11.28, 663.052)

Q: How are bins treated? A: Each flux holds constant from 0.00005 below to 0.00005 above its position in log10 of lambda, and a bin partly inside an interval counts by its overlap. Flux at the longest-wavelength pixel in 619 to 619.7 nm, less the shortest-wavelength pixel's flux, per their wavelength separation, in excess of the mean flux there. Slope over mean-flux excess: -11.2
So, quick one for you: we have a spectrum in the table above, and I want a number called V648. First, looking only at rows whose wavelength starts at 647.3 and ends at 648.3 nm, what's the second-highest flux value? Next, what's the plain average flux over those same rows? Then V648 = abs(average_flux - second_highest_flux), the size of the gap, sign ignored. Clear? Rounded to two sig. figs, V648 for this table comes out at 0.59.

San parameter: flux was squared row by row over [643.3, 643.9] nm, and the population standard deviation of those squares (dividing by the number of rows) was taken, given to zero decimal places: 12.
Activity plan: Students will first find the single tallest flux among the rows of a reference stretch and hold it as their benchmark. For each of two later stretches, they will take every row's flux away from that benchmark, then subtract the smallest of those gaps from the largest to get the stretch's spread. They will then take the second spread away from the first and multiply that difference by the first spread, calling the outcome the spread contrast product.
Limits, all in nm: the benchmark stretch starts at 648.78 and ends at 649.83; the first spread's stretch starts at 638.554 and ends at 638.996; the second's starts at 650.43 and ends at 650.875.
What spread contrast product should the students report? 3.4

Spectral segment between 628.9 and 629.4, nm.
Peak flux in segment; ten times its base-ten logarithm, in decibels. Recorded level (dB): 10.59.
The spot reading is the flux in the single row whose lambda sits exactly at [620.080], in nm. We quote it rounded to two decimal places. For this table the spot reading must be 10.22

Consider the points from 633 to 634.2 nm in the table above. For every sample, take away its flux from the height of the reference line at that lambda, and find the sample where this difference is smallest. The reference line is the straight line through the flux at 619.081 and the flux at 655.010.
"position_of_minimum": 633.939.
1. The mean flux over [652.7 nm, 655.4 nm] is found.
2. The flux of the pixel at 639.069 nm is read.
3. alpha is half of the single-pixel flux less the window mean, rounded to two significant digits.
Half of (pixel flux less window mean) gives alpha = -0.50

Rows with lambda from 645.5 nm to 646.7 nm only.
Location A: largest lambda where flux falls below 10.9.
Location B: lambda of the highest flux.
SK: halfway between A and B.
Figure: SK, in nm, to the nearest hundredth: 646.02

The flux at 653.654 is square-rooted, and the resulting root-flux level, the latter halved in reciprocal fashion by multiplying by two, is 6.62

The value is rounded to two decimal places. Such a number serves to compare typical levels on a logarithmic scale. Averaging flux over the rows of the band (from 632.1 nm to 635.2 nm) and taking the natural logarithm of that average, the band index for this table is 2.37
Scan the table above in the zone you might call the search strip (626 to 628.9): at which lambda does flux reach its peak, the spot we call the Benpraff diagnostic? 626.394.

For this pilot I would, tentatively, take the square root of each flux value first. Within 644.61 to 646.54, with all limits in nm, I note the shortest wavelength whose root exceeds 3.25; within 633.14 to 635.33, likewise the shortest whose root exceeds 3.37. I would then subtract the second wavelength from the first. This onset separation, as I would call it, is 9.72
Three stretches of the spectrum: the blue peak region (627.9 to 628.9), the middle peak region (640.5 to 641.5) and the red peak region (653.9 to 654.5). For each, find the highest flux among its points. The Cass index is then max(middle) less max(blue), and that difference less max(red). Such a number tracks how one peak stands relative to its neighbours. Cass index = -13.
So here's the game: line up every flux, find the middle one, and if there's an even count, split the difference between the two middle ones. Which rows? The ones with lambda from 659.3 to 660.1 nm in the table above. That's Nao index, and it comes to 10.3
